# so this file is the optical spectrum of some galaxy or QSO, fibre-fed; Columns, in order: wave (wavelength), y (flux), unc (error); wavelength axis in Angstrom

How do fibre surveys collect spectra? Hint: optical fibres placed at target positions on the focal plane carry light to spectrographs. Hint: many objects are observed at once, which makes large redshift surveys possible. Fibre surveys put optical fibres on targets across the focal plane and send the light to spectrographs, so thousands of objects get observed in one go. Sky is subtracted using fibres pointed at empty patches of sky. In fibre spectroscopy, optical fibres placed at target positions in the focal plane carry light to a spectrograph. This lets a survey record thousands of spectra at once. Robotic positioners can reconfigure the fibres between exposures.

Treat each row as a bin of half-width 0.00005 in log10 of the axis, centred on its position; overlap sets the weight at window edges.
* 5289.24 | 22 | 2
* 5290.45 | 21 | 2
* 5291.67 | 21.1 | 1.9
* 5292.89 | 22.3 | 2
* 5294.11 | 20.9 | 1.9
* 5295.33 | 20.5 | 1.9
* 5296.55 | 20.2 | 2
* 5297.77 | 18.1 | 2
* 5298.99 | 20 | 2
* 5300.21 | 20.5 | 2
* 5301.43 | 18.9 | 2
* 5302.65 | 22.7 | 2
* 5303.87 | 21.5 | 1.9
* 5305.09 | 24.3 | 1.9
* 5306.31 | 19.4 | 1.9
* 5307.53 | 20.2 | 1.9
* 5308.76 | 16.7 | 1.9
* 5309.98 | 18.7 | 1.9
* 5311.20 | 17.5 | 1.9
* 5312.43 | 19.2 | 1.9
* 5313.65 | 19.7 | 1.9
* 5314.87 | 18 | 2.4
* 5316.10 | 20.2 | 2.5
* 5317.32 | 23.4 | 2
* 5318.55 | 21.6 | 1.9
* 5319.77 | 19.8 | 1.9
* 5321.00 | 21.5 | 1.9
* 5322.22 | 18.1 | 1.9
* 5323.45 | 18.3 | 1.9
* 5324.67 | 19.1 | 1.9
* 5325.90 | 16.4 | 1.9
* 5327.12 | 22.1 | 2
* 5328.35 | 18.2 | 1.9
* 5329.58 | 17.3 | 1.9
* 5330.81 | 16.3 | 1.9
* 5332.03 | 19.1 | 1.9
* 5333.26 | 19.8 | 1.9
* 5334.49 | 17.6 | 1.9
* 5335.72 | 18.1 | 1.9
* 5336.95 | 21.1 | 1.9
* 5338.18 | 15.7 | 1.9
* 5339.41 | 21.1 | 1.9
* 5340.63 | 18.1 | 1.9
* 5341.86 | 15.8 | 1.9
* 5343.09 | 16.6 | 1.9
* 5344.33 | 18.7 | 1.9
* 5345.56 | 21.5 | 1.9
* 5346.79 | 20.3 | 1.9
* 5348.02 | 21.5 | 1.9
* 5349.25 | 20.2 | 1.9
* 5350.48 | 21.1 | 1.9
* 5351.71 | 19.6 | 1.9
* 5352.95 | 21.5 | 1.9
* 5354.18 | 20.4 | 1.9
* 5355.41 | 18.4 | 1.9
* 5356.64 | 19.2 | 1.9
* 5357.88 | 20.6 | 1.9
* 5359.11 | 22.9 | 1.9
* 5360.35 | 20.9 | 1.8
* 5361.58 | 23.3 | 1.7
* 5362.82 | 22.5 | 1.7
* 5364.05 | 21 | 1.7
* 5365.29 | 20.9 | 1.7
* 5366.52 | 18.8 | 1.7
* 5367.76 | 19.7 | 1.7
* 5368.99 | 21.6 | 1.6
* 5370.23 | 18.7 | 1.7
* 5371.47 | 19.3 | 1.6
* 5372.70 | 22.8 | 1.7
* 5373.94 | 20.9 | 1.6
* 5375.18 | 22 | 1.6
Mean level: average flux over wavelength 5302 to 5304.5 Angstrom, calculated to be 22.1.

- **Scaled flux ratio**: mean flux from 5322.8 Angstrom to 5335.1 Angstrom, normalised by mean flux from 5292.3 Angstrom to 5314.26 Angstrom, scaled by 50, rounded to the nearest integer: 46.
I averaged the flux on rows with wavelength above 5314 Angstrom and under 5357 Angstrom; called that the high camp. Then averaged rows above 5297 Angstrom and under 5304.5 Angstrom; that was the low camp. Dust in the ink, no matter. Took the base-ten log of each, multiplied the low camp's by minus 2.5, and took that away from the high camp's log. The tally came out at 4.55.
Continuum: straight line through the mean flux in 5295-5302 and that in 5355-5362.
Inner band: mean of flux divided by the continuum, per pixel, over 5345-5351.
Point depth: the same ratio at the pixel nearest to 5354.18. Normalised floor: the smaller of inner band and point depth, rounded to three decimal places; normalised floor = 0.981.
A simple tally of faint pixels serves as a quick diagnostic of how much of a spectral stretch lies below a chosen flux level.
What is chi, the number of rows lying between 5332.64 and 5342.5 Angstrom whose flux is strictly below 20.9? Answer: 6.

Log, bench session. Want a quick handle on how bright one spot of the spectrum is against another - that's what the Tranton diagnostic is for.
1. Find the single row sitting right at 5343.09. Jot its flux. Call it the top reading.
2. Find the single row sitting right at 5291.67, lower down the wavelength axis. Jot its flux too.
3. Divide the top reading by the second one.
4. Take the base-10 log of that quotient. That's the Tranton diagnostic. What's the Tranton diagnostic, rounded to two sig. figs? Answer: -0.10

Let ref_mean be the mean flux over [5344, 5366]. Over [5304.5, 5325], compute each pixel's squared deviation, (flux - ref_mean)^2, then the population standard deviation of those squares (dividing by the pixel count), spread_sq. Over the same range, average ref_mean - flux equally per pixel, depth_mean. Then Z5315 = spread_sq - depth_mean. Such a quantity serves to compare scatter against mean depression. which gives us 3.7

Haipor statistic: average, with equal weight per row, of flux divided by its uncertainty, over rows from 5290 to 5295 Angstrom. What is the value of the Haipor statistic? 10.9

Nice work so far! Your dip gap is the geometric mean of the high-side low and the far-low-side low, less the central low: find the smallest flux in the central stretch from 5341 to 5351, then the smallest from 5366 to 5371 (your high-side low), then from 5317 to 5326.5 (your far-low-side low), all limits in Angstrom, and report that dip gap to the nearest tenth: 1.7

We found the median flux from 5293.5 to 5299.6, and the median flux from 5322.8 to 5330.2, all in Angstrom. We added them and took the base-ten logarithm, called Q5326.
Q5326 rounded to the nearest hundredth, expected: 1.58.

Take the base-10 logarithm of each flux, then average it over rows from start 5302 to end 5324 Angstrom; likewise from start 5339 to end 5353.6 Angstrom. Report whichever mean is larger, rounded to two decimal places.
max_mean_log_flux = 1.30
